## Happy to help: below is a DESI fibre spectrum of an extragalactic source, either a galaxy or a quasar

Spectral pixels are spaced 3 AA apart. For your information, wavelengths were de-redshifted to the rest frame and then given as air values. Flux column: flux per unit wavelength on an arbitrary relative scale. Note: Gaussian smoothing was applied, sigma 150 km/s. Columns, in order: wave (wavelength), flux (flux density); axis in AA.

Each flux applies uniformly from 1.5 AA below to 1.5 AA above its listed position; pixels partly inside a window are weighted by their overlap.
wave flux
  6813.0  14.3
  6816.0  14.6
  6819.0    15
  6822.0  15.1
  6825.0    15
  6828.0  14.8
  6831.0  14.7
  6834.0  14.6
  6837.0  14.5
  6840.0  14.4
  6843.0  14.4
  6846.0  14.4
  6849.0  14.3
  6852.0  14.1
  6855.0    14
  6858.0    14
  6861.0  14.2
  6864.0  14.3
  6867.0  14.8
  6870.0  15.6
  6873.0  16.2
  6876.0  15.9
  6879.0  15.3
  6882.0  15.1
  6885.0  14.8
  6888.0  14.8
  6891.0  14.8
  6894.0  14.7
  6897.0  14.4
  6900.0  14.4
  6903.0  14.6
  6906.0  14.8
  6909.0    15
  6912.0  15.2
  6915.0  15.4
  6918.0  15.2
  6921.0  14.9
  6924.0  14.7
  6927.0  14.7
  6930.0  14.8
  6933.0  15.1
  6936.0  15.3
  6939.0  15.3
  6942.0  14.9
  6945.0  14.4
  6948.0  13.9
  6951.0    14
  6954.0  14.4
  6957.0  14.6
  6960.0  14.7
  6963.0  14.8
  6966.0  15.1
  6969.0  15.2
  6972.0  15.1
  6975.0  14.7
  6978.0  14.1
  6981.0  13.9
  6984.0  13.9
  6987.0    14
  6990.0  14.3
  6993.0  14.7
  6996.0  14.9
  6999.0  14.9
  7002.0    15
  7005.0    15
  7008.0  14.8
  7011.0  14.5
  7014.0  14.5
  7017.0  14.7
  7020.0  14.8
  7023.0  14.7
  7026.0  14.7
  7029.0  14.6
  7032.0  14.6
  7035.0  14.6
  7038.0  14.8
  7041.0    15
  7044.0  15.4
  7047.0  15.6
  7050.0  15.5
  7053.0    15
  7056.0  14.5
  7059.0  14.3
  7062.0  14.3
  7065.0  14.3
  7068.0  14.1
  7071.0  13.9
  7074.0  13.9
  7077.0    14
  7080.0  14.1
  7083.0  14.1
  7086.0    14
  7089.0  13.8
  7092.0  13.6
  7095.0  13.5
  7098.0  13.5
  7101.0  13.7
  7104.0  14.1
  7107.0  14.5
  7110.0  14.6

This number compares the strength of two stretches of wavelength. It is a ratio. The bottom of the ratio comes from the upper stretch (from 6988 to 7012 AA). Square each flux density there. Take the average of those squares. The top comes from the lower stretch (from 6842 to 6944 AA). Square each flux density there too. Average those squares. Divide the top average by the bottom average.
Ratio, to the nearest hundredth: 1.01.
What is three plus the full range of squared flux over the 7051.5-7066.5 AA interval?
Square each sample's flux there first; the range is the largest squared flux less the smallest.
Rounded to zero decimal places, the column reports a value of 24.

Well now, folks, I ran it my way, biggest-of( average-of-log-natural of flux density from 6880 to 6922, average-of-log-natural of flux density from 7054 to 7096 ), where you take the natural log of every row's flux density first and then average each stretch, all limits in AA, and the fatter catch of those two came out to 2.699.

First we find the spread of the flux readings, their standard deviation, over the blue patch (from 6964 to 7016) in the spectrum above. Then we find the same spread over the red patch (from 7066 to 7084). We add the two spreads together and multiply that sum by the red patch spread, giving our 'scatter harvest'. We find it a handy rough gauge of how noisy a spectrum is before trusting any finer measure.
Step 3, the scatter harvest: 0.05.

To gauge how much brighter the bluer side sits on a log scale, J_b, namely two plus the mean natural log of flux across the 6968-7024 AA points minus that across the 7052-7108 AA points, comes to 2.04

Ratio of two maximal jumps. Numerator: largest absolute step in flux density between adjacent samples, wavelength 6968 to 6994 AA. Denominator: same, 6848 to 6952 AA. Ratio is 0.75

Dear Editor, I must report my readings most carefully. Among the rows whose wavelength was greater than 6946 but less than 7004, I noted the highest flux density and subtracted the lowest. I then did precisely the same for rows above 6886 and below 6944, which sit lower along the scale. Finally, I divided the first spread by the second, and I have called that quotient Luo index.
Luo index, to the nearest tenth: 1.3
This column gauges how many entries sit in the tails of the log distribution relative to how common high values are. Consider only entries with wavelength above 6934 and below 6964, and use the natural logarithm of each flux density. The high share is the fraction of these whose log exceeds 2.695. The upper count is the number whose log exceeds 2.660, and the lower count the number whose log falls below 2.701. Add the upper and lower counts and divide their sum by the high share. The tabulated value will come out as 50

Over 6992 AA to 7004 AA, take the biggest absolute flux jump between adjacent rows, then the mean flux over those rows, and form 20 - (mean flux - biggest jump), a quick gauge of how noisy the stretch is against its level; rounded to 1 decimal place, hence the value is 5.3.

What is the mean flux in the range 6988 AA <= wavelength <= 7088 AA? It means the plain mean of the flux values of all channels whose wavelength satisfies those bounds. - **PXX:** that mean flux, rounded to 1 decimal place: 14.6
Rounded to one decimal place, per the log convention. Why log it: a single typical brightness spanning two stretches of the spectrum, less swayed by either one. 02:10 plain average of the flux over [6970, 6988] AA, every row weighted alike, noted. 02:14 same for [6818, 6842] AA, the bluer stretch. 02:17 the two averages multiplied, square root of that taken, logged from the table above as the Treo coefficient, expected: 14.5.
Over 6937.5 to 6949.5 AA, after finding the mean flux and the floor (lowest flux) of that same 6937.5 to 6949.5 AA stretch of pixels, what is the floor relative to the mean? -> 0.95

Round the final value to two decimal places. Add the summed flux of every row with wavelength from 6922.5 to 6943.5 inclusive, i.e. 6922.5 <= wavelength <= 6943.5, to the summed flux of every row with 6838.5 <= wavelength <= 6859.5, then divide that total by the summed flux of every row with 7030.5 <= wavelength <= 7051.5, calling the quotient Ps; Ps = 1.94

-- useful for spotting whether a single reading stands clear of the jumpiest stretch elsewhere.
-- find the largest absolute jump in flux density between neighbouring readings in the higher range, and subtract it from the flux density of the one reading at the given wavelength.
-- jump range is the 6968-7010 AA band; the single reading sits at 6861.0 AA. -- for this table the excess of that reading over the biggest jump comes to 13.6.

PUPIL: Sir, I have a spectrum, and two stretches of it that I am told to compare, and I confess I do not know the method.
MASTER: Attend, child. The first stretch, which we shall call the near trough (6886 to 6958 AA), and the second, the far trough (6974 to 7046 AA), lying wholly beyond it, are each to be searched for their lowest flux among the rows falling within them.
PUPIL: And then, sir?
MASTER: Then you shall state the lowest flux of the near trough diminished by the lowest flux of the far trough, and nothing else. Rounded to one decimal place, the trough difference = 0.0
